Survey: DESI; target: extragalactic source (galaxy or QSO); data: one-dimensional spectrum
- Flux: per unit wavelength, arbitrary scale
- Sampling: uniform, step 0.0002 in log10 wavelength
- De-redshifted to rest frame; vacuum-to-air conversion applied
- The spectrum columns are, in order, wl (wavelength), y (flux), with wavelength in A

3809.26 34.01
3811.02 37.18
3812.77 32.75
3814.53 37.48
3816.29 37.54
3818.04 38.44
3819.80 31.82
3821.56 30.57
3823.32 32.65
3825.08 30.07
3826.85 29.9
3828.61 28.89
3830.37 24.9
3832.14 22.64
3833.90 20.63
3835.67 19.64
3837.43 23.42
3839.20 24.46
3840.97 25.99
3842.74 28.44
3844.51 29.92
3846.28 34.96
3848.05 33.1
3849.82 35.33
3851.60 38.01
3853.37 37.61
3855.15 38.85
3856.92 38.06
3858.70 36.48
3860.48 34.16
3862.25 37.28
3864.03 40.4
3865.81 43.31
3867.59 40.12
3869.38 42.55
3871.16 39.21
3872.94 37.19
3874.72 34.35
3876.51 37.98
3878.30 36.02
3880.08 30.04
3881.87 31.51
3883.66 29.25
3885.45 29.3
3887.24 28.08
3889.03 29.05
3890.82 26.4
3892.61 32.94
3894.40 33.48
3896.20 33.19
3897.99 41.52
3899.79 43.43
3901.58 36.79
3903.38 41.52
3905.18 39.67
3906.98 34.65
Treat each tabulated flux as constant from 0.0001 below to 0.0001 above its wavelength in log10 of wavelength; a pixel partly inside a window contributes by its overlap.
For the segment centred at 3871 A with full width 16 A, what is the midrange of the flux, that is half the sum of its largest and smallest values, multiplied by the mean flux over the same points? 1515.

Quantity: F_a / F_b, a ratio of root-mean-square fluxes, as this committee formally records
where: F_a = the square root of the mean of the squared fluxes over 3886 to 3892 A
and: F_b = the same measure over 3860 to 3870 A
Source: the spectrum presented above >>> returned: 0.70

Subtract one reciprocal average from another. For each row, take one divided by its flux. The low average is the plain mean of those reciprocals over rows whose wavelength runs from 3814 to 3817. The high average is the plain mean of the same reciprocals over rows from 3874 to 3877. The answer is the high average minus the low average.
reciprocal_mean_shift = 0.0011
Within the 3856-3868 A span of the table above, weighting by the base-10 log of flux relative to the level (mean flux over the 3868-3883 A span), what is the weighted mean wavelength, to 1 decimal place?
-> 3865.0 A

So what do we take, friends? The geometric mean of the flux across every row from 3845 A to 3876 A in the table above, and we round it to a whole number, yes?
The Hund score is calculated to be 38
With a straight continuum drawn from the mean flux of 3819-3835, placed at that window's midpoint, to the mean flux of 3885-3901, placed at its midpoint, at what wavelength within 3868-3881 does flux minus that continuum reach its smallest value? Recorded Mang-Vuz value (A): 3880.08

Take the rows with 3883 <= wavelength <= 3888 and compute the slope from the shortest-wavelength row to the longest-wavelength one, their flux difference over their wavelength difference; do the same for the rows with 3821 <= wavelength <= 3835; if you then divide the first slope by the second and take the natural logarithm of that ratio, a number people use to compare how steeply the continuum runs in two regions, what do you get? -0.9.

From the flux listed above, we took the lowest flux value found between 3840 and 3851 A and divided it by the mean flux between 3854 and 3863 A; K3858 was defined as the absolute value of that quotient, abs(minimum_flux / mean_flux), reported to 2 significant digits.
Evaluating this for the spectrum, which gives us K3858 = 0.70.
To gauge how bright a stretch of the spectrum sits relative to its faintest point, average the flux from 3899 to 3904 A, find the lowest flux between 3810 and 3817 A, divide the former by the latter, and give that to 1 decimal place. 1.2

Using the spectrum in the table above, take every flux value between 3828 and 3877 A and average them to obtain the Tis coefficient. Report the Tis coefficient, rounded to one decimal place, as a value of 33.1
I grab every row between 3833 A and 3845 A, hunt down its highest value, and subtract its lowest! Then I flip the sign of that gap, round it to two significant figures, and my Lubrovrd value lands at -10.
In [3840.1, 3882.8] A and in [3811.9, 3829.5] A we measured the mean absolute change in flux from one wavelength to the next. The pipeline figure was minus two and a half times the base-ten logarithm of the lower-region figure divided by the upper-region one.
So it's 0.17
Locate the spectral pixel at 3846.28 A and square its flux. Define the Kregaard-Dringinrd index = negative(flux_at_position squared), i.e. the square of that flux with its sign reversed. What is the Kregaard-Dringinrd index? -1222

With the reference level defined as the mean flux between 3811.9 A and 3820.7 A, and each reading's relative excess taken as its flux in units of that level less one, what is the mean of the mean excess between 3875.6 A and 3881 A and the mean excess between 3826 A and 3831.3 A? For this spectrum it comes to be -0.12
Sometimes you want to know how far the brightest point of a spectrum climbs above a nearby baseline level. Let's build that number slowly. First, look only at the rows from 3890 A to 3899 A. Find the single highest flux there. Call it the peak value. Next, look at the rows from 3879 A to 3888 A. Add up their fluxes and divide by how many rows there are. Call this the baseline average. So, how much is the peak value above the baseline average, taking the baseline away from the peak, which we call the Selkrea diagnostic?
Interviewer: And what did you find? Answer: 12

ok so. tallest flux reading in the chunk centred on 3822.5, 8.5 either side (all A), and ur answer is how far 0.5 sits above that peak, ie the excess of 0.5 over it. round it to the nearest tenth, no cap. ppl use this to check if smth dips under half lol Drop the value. -37.9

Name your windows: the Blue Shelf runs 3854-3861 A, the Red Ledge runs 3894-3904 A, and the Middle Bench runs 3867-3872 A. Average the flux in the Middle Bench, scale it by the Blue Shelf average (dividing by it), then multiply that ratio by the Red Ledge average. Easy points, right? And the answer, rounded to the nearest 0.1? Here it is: 42.2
